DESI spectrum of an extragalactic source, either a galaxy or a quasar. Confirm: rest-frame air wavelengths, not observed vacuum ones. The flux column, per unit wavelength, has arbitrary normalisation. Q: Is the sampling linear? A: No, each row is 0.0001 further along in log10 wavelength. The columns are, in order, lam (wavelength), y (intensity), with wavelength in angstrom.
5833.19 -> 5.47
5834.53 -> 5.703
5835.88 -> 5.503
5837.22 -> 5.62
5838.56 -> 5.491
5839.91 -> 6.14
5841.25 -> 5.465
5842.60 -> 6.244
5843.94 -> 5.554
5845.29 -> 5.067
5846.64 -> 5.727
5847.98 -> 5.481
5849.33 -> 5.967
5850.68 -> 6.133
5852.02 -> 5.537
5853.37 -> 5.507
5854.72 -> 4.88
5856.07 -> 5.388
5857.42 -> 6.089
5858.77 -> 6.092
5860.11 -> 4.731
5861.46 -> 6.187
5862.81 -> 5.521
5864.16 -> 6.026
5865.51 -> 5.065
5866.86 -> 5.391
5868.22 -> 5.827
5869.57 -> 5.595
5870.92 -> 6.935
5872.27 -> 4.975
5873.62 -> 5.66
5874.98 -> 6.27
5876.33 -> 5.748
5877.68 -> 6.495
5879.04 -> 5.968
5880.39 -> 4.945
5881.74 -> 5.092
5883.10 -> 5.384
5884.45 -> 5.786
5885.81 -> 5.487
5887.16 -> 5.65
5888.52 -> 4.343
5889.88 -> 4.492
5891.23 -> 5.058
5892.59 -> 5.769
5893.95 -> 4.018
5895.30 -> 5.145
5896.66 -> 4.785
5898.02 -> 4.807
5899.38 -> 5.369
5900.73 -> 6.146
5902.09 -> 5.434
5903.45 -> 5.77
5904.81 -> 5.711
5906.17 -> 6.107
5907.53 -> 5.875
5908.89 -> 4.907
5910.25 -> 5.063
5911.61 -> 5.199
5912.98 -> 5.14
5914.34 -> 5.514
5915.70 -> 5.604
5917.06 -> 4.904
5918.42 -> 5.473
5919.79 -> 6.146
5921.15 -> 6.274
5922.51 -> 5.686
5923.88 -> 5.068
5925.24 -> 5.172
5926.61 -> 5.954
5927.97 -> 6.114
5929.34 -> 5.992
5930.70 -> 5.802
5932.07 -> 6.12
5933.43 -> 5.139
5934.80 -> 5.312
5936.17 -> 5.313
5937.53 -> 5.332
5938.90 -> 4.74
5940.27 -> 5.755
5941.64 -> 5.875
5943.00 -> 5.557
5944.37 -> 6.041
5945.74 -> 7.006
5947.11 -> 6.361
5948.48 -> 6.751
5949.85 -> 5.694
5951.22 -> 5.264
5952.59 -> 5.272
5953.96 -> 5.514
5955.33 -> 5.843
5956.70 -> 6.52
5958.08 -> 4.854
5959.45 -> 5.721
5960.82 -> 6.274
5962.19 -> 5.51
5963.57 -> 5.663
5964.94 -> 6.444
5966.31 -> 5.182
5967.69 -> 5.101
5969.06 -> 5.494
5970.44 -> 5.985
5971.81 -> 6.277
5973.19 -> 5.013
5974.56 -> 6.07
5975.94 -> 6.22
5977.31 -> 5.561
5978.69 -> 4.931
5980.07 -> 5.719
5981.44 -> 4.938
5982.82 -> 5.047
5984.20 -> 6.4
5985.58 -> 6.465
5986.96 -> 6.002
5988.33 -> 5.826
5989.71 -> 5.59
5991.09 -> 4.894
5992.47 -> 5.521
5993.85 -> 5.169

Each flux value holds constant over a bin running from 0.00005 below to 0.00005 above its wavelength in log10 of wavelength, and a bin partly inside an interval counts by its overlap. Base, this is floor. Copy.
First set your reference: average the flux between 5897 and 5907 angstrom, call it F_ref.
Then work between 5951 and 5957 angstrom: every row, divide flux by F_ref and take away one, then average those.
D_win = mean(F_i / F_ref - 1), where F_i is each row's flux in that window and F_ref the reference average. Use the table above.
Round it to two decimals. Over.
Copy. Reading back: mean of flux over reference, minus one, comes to 0.01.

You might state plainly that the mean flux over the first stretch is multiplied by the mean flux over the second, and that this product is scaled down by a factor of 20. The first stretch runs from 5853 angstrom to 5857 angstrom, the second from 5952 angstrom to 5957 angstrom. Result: 1.52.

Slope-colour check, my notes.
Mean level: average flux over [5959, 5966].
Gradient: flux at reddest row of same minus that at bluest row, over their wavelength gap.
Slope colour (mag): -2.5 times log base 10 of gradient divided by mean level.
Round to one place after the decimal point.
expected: 4.1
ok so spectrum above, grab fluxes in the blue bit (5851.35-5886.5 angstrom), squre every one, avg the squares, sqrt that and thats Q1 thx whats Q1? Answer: 5.66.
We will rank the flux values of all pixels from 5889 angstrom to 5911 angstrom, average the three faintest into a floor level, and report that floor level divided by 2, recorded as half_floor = 2.22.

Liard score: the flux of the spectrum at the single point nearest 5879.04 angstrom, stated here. 5.968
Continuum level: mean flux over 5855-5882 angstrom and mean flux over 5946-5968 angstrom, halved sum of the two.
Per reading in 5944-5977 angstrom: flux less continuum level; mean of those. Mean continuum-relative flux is 0.1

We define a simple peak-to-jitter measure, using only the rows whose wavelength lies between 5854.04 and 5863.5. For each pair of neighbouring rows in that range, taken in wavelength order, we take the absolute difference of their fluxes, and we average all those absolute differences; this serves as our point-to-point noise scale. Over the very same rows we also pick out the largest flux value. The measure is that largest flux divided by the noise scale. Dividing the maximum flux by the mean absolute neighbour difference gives 7.9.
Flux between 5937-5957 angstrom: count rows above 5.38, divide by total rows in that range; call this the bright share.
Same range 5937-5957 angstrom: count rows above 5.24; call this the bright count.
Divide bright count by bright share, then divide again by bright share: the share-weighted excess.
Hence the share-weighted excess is 26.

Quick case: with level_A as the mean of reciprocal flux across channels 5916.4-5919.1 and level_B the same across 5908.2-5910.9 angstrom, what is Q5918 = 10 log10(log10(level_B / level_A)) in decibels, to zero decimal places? -18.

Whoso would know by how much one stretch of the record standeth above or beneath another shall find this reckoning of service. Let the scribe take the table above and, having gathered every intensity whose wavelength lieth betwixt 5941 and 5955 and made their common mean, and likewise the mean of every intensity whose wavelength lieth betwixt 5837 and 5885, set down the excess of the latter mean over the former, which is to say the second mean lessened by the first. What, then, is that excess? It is -0.27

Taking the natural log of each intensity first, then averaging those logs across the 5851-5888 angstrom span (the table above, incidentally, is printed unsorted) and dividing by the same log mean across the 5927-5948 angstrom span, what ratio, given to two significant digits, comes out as 0.99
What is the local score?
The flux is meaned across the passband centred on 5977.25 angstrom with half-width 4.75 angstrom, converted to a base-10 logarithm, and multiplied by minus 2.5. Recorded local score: -1.85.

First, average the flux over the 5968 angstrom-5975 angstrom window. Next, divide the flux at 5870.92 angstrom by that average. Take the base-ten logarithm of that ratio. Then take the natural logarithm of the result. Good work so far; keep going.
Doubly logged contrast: -2.5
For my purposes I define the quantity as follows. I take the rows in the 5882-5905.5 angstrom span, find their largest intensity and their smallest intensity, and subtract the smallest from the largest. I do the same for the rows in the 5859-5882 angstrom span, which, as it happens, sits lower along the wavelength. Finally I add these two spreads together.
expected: 4.3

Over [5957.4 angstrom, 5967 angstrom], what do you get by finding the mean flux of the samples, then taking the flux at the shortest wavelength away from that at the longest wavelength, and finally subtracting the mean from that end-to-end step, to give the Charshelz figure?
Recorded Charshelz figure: -5.3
